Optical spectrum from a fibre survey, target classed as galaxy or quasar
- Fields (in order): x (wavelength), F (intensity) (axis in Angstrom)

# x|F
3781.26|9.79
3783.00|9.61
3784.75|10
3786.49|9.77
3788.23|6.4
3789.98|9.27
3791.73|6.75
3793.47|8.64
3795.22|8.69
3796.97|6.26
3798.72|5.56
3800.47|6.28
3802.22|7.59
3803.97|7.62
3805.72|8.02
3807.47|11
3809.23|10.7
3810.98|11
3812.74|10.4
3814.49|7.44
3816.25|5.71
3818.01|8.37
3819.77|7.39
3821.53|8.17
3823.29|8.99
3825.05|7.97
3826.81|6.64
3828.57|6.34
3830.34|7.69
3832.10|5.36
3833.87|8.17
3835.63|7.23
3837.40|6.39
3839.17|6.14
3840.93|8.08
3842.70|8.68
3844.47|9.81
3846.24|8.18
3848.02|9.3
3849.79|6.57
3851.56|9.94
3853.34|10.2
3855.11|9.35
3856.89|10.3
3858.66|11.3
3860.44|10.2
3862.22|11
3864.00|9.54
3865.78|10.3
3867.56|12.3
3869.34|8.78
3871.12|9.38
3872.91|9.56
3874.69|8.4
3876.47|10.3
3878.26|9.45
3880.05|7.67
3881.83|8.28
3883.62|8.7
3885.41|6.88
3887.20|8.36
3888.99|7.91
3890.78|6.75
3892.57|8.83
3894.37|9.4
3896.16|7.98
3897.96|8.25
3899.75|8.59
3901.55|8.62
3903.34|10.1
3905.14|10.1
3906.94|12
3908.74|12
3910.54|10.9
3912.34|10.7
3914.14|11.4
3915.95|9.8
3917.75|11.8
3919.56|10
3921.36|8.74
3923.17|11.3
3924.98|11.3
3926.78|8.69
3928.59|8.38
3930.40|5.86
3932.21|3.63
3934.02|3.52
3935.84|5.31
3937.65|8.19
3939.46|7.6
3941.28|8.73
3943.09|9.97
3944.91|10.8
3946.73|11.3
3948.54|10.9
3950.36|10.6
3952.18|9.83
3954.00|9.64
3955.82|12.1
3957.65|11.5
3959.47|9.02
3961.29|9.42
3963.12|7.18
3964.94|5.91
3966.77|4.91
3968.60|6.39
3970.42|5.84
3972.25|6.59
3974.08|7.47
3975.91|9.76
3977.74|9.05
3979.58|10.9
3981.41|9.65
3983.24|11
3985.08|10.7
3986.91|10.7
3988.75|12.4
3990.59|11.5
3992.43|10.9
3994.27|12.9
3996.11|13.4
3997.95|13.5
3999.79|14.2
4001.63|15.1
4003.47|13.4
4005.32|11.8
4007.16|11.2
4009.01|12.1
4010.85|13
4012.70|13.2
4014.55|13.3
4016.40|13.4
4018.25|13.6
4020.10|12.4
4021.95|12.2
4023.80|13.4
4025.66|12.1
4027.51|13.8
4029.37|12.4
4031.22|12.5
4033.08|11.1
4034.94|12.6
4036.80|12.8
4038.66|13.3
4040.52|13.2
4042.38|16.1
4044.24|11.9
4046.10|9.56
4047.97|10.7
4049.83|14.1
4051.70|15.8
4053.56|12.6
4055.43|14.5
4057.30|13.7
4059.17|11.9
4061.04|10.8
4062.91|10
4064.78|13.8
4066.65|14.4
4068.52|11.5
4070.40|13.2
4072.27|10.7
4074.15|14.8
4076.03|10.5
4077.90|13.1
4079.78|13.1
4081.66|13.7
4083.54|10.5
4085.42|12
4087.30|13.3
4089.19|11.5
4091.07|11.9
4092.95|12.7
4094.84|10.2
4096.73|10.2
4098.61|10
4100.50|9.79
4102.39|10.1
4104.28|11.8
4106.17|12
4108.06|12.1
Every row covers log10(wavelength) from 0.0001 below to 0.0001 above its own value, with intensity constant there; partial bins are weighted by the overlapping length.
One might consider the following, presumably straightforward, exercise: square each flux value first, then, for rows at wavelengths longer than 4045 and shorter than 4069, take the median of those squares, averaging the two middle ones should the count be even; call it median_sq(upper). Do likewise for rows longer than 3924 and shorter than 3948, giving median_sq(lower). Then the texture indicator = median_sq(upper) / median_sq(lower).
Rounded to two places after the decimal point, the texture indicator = 2.26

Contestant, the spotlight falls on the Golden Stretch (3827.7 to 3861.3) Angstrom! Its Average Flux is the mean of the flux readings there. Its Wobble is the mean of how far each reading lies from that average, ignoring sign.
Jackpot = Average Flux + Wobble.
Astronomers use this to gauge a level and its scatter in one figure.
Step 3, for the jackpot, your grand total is 9.8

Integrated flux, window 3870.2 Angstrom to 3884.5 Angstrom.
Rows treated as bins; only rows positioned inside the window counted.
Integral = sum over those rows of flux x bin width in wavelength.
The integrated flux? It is 128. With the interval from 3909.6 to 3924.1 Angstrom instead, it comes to 153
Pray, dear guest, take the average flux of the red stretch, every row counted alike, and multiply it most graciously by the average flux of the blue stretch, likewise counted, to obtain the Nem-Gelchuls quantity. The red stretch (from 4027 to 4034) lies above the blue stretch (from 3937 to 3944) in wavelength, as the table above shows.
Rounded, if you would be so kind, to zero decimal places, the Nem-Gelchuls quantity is 107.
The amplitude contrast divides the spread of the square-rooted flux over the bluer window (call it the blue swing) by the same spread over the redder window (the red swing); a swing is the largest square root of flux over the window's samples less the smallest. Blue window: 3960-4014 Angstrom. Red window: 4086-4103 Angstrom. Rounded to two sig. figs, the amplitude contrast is 3.2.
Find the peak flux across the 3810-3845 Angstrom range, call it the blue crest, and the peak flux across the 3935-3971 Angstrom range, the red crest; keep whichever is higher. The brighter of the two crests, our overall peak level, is 12.1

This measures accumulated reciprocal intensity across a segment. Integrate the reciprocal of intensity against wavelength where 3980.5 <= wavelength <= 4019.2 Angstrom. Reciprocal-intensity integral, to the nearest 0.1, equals 3.2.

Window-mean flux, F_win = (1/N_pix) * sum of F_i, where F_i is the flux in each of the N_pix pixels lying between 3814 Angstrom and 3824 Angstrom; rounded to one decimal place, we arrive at 7.7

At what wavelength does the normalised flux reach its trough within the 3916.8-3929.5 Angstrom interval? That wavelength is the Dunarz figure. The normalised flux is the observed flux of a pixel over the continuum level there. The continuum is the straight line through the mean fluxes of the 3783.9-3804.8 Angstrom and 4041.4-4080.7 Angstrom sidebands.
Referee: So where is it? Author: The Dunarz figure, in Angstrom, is 3928.59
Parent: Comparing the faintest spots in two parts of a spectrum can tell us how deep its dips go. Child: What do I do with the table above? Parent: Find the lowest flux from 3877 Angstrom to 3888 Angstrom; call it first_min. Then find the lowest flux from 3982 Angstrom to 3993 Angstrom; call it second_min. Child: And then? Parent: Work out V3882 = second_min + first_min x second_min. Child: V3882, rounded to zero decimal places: 84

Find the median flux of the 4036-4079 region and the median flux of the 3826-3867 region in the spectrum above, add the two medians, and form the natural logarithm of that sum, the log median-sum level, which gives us 3.08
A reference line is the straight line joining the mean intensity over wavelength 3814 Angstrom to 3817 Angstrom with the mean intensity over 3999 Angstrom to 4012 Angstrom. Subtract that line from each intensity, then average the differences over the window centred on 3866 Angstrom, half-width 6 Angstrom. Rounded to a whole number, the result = 2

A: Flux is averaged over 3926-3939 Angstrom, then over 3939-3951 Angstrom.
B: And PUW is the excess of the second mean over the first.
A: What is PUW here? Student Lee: 3.8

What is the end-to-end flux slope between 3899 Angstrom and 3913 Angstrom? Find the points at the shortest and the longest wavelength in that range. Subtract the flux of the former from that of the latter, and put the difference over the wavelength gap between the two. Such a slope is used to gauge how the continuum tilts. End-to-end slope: 0.17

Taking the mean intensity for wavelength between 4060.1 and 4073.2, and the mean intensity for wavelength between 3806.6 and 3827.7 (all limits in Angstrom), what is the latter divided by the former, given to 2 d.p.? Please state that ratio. 0.72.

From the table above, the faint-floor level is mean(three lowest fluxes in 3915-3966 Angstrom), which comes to 4.2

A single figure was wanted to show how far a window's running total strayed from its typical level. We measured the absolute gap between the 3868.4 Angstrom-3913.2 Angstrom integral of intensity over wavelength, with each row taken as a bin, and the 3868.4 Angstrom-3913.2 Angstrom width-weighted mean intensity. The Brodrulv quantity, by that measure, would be 399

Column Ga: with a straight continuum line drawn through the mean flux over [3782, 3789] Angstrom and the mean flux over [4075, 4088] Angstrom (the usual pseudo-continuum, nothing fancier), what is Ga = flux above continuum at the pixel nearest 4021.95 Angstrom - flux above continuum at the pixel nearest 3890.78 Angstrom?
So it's 4.0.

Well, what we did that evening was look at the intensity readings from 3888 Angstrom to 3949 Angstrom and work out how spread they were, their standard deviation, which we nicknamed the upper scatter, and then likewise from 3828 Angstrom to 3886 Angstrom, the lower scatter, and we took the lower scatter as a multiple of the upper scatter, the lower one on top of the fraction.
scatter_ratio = 0.74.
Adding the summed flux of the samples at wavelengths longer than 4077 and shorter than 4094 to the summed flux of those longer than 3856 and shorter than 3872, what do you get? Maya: 205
